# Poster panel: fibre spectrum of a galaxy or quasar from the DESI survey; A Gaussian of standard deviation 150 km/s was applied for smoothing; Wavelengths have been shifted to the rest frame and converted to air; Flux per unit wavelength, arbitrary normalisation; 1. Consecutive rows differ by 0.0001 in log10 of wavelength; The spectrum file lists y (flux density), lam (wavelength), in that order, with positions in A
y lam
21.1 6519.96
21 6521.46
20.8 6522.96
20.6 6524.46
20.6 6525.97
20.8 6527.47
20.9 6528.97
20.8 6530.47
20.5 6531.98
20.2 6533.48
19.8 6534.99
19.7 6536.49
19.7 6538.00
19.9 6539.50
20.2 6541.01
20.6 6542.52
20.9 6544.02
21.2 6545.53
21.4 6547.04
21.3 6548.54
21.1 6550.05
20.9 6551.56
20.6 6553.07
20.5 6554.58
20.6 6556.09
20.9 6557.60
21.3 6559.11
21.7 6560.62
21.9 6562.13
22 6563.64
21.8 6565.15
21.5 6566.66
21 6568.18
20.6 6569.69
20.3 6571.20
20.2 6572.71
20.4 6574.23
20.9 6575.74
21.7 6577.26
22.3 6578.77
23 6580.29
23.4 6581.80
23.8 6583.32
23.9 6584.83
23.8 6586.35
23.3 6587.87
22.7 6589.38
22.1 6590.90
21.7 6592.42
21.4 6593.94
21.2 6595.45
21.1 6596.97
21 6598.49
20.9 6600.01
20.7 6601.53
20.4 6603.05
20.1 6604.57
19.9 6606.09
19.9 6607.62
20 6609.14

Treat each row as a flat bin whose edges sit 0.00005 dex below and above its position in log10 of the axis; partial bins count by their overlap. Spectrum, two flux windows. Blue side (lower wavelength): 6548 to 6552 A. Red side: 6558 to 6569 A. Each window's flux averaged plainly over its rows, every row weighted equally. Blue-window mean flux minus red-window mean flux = -0.5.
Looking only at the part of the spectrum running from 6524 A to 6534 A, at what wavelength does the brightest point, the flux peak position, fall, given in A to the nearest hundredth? 6528.97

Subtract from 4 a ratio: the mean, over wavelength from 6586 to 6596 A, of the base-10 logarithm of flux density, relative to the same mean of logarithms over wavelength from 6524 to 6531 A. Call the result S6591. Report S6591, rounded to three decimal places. 2.976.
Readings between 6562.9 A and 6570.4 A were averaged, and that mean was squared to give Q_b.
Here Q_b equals 457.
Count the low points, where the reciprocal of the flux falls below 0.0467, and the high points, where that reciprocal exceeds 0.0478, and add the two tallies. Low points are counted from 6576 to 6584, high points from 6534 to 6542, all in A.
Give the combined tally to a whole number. 10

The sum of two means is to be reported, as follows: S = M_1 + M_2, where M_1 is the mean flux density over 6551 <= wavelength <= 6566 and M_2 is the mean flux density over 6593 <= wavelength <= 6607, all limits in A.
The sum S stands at 42.0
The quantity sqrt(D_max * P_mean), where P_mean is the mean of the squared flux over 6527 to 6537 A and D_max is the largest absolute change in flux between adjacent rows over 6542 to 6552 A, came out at 11.2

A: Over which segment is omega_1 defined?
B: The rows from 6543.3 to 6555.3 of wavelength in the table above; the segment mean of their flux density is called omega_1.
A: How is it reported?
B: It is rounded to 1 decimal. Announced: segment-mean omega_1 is 21.0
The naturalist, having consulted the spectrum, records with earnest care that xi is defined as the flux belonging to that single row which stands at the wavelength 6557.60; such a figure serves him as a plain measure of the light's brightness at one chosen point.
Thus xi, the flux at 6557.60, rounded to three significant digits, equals 20.9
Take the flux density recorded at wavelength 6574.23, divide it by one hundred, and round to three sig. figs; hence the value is 0.204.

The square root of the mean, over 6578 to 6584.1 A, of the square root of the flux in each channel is 2.19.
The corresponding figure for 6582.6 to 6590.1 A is 2.20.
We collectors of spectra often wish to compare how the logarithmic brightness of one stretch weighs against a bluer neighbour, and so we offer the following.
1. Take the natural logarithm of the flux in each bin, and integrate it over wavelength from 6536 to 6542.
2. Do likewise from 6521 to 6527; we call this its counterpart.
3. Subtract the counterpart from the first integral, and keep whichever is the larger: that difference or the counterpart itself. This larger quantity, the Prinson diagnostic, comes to 18.2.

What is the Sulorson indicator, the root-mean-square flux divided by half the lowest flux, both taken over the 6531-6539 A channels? 2.029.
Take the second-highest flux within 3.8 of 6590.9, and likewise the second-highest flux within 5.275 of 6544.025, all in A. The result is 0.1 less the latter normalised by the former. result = -0.84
